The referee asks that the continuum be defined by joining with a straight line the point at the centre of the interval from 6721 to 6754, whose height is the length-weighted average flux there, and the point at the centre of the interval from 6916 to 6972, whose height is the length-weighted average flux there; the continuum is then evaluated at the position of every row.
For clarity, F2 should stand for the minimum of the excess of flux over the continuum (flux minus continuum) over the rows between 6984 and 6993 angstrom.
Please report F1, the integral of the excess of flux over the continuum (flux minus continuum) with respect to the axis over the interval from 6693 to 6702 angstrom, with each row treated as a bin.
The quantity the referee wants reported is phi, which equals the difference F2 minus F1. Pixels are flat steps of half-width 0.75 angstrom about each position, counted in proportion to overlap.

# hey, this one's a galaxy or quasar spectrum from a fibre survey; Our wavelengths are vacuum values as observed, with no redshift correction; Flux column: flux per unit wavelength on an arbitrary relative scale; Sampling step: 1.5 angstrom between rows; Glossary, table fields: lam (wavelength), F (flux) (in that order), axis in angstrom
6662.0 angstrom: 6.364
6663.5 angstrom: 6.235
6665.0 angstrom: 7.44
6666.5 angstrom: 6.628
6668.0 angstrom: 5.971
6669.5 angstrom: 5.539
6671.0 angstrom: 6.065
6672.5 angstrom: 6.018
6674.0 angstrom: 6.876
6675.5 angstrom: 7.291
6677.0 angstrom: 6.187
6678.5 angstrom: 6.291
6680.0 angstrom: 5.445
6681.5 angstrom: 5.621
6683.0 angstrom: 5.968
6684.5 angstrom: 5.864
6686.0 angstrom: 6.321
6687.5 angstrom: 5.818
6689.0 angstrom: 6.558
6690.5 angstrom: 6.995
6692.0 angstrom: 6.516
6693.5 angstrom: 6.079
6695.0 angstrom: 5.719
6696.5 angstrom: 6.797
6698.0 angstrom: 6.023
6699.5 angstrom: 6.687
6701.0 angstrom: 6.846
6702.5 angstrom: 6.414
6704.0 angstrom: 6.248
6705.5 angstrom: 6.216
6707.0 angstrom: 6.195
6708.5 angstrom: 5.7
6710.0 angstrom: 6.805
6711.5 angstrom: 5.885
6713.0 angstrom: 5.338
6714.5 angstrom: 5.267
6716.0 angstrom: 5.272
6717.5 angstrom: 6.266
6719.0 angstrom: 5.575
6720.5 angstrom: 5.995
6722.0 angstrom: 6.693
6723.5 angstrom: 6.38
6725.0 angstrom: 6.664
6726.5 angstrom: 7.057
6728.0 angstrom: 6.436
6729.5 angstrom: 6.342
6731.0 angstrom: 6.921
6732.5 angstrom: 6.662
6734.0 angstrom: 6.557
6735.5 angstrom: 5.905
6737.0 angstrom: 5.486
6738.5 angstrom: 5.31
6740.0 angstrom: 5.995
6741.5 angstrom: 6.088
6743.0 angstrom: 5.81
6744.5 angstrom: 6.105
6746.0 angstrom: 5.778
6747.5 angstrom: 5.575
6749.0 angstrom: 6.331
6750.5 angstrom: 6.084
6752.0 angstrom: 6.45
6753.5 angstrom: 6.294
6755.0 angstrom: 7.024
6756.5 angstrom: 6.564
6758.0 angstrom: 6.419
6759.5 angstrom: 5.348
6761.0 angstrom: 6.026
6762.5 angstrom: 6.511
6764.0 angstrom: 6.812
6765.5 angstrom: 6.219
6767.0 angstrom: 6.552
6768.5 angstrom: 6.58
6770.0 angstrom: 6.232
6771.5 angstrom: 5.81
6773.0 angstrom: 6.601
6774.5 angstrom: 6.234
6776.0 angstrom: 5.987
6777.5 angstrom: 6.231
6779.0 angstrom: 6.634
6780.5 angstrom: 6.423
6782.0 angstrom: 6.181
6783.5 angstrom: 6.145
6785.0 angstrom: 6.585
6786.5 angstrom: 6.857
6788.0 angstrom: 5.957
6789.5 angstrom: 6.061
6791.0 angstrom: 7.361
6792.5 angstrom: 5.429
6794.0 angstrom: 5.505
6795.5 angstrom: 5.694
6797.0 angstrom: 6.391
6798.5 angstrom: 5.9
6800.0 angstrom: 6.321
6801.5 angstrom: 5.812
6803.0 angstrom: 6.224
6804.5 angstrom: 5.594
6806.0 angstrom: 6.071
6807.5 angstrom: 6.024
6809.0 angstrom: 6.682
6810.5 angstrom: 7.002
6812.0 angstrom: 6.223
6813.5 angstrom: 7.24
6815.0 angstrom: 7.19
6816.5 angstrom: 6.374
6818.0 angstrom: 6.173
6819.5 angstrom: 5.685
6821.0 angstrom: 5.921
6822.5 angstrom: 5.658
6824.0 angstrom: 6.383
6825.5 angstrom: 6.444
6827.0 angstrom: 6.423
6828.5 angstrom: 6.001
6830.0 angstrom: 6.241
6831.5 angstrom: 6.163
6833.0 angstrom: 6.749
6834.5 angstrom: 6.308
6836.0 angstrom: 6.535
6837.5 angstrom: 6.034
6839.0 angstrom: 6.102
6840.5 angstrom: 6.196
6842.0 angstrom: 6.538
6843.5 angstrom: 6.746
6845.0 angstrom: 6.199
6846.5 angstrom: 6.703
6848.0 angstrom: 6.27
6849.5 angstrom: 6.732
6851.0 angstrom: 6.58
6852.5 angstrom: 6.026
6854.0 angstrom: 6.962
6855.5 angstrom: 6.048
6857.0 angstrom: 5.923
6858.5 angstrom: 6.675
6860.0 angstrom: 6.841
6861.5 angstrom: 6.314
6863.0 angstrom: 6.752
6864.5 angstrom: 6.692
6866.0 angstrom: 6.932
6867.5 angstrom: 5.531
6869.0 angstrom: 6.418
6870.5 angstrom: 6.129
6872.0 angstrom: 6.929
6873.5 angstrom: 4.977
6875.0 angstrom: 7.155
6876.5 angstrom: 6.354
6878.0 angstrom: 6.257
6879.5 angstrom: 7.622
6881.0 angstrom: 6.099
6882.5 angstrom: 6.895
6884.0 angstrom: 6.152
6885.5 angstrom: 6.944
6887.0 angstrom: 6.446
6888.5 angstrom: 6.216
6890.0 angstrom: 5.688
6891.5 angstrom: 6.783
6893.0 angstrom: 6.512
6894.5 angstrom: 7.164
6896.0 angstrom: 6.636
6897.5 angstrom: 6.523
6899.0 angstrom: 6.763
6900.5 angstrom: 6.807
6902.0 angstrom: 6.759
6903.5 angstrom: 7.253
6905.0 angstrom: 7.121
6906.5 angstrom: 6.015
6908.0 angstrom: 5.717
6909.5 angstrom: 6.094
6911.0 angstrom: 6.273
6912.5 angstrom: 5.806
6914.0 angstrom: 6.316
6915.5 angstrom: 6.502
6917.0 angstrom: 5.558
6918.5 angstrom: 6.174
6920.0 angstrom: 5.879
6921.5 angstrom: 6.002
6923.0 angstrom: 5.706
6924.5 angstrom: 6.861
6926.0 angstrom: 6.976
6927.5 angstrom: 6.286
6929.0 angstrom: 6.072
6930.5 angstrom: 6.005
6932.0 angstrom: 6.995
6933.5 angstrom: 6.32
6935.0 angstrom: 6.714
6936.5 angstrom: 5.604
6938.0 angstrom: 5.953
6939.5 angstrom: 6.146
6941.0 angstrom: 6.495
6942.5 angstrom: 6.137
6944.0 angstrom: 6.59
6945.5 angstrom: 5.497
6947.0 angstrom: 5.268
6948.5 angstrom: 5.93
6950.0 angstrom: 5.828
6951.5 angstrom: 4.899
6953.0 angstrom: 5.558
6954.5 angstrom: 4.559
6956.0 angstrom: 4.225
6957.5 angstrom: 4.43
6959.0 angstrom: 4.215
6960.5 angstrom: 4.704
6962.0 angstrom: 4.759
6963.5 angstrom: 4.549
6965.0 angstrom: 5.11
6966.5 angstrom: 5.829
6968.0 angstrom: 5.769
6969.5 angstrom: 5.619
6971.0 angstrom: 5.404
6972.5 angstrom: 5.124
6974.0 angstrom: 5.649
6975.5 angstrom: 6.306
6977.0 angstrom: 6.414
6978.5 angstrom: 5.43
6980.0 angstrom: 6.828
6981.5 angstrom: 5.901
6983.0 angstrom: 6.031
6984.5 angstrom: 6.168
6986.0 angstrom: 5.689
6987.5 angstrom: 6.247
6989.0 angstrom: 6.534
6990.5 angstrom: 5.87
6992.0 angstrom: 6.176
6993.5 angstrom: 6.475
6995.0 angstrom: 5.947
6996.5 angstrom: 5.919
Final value 0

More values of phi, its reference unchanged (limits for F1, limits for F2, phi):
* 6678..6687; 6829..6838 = 4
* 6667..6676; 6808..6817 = 1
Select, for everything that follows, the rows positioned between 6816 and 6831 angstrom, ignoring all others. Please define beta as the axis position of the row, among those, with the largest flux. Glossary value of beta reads 6825.5 angstrom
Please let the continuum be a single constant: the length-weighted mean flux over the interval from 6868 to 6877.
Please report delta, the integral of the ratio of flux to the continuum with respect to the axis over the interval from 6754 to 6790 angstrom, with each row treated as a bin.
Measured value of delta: 36.2 angstrom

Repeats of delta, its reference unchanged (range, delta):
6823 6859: 36.4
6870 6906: 37.6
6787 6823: 35.4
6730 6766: 35.3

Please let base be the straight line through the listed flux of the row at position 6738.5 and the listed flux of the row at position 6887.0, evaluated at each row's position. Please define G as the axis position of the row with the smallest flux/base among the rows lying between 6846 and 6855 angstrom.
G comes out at 6852.5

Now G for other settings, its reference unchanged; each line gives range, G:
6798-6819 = 6804.5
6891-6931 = 6917.0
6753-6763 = 6759.5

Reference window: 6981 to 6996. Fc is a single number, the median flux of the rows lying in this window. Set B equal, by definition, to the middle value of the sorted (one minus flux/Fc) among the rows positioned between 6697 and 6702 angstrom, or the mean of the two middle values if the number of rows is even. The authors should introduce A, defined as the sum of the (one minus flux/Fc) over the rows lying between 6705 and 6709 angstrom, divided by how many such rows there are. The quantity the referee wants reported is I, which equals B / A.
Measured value -9.4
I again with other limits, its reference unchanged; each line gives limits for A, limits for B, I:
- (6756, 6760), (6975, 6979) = 19.1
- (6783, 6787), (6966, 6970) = -0.8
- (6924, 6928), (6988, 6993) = 0.1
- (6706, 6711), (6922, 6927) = 5.7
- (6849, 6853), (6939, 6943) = 0.1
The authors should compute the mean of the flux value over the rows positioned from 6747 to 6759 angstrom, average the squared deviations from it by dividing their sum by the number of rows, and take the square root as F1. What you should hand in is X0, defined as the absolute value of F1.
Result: 0.39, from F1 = 0.39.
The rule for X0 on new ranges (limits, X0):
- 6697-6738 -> 0.51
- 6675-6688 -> 0.51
